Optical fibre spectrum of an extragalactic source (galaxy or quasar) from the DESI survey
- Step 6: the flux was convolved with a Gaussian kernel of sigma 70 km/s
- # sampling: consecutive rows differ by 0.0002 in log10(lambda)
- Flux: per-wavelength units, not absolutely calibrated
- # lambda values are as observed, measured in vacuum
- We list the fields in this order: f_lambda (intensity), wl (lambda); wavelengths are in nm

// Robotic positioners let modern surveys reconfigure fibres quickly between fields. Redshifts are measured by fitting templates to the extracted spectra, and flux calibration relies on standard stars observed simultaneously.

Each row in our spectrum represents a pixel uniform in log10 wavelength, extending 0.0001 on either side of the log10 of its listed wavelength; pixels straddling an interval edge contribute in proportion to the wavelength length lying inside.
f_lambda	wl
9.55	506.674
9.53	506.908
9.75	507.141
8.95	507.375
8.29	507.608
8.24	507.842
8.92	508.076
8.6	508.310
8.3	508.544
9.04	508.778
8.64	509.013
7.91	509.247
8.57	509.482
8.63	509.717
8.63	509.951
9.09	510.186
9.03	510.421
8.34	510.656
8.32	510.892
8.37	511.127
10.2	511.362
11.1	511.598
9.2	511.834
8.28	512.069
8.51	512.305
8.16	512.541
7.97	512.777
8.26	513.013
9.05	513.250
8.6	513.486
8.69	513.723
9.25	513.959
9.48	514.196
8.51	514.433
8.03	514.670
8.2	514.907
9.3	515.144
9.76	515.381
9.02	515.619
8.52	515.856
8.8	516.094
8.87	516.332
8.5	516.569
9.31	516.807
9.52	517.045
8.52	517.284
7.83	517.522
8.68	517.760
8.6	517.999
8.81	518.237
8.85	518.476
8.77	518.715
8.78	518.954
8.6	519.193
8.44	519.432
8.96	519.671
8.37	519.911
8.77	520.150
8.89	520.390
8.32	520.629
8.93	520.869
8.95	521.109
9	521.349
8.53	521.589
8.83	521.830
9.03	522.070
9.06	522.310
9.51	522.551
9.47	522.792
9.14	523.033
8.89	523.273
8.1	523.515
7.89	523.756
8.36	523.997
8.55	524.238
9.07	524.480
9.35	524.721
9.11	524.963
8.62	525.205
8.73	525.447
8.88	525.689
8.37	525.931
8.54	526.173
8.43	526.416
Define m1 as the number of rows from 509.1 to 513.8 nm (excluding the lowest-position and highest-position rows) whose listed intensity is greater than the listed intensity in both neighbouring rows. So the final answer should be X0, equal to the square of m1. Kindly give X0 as 16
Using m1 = 4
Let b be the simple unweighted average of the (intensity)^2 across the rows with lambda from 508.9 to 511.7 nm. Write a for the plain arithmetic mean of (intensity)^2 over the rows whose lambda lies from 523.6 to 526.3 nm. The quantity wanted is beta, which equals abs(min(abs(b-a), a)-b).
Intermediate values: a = 75.5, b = 80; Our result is 75.5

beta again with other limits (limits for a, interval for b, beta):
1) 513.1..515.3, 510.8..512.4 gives 77.5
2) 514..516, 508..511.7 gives 78.7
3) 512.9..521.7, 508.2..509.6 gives 68.1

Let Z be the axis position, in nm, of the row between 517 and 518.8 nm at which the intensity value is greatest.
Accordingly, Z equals 517.045 nm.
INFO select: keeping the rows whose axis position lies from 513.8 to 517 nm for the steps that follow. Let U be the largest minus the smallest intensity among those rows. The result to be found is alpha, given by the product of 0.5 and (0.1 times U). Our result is 0.09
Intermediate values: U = 1.73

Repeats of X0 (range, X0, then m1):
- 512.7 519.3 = 64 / 8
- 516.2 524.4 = 64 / 8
